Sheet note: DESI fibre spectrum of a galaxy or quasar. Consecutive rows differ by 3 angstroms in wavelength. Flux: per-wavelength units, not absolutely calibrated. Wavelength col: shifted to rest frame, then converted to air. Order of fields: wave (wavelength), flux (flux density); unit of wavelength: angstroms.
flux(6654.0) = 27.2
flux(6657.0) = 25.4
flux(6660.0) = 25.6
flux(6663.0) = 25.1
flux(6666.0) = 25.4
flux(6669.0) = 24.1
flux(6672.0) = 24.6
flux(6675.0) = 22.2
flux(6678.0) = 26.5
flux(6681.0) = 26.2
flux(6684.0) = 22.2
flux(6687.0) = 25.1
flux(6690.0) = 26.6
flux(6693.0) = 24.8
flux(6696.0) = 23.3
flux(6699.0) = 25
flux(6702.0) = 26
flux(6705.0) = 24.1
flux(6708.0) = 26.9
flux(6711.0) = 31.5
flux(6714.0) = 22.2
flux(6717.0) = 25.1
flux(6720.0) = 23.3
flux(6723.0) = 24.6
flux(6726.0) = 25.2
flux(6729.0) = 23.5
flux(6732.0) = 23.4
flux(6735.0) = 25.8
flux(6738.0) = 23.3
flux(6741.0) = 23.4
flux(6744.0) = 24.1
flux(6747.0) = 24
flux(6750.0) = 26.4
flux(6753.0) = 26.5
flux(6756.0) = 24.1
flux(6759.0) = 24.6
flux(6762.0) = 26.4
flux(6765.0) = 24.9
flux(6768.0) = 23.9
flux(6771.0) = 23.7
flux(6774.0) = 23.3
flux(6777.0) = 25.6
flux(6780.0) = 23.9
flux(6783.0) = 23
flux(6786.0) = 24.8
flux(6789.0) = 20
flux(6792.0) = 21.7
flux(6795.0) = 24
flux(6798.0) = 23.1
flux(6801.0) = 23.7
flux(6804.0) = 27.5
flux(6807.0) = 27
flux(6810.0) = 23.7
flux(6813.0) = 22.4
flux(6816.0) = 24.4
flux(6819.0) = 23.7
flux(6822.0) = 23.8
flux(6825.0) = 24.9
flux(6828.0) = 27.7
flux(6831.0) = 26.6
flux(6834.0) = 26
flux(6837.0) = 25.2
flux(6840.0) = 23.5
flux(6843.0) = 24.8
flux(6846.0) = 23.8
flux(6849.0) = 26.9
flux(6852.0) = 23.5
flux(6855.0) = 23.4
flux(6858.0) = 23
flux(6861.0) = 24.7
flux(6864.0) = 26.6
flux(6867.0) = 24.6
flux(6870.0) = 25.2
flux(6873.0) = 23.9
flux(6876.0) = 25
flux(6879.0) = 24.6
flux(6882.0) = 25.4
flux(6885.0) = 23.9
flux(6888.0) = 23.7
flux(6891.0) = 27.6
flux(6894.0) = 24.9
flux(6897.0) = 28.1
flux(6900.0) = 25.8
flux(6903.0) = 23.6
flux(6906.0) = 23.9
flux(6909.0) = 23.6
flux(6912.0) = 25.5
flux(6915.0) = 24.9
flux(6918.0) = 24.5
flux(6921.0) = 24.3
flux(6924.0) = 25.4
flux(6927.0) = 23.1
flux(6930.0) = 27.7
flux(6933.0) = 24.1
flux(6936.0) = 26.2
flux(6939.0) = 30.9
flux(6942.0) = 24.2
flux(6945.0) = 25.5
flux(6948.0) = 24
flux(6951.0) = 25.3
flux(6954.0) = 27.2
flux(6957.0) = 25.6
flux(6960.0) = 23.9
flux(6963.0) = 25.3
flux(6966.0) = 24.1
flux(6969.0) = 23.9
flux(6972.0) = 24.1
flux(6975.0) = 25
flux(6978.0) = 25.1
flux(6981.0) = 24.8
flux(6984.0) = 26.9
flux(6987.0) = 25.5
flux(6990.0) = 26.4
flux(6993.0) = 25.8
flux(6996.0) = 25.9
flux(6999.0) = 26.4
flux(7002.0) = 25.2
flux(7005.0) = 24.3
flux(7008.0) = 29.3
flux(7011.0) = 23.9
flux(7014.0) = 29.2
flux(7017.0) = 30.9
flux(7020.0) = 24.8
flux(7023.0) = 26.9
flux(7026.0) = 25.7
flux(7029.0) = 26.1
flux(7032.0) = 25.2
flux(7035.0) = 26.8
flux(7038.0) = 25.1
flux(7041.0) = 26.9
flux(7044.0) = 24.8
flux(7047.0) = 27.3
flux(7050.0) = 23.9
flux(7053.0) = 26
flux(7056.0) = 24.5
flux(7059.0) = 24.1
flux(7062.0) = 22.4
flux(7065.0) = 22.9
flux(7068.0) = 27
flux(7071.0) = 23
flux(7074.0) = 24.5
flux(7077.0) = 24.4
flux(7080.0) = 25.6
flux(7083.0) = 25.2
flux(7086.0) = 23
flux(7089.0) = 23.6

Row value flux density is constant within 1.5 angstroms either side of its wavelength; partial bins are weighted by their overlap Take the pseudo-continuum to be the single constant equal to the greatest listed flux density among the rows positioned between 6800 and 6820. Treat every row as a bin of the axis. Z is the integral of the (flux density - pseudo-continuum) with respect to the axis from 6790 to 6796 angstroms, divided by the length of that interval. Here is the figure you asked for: -5.0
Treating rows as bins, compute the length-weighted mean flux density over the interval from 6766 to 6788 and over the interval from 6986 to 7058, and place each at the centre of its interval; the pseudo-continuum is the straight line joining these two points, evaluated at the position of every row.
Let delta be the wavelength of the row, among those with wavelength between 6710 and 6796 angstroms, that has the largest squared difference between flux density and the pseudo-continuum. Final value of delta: 6711.0 angstroms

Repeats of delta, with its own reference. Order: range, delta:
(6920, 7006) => 6939.0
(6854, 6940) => 6939.0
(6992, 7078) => 7017.0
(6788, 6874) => 6789.0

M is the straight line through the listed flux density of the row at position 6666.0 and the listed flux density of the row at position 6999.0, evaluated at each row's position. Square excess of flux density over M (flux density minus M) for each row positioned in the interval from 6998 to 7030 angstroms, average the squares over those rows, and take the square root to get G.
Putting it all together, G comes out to 2.17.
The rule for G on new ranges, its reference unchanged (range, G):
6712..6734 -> 1.96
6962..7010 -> 1.54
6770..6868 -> 2.21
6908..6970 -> 1.98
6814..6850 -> 1.55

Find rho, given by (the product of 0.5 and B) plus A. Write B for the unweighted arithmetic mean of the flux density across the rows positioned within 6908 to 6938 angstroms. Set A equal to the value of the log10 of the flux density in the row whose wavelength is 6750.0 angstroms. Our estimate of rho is 13.9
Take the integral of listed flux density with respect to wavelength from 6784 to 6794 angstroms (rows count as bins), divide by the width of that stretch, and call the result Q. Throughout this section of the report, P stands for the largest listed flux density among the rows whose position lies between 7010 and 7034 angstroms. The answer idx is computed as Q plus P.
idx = 53.2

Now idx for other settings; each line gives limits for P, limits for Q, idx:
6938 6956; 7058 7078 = 54.9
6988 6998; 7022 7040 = 52.4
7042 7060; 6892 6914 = 52.4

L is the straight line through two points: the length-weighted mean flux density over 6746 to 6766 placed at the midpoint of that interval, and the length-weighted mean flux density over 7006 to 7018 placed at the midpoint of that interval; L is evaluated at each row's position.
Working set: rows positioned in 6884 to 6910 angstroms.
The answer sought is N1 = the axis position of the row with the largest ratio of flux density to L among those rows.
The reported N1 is 6897.0 angstroms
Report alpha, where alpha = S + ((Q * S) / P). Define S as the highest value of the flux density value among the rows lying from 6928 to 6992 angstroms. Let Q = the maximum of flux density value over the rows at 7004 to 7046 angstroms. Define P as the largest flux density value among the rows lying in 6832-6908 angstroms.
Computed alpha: 64.9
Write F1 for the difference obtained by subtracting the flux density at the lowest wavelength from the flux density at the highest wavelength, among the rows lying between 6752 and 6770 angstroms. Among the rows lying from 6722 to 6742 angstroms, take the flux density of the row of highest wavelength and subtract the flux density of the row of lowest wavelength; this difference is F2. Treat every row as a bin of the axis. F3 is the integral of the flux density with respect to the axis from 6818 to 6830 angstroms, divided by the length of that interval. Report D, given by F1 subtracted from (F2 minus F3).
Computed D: -24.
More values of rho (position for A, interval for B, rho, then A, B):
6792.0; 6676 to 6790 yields 13.7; 1.34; 24.7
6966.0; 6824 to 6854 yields 14.0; 1.38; 25.3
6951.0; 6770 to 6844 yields 13.6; 1.40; 24.3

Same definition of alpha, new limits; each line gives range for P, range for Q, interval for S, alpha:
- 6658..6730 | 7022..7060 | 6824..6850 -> 51.7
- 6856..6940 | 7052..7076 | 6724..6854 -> 51.9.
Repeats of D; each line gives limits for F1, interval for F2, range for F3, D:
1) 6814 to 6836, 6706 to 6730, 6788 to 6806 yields -29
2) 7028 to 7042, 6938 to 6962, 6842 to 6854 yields -32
